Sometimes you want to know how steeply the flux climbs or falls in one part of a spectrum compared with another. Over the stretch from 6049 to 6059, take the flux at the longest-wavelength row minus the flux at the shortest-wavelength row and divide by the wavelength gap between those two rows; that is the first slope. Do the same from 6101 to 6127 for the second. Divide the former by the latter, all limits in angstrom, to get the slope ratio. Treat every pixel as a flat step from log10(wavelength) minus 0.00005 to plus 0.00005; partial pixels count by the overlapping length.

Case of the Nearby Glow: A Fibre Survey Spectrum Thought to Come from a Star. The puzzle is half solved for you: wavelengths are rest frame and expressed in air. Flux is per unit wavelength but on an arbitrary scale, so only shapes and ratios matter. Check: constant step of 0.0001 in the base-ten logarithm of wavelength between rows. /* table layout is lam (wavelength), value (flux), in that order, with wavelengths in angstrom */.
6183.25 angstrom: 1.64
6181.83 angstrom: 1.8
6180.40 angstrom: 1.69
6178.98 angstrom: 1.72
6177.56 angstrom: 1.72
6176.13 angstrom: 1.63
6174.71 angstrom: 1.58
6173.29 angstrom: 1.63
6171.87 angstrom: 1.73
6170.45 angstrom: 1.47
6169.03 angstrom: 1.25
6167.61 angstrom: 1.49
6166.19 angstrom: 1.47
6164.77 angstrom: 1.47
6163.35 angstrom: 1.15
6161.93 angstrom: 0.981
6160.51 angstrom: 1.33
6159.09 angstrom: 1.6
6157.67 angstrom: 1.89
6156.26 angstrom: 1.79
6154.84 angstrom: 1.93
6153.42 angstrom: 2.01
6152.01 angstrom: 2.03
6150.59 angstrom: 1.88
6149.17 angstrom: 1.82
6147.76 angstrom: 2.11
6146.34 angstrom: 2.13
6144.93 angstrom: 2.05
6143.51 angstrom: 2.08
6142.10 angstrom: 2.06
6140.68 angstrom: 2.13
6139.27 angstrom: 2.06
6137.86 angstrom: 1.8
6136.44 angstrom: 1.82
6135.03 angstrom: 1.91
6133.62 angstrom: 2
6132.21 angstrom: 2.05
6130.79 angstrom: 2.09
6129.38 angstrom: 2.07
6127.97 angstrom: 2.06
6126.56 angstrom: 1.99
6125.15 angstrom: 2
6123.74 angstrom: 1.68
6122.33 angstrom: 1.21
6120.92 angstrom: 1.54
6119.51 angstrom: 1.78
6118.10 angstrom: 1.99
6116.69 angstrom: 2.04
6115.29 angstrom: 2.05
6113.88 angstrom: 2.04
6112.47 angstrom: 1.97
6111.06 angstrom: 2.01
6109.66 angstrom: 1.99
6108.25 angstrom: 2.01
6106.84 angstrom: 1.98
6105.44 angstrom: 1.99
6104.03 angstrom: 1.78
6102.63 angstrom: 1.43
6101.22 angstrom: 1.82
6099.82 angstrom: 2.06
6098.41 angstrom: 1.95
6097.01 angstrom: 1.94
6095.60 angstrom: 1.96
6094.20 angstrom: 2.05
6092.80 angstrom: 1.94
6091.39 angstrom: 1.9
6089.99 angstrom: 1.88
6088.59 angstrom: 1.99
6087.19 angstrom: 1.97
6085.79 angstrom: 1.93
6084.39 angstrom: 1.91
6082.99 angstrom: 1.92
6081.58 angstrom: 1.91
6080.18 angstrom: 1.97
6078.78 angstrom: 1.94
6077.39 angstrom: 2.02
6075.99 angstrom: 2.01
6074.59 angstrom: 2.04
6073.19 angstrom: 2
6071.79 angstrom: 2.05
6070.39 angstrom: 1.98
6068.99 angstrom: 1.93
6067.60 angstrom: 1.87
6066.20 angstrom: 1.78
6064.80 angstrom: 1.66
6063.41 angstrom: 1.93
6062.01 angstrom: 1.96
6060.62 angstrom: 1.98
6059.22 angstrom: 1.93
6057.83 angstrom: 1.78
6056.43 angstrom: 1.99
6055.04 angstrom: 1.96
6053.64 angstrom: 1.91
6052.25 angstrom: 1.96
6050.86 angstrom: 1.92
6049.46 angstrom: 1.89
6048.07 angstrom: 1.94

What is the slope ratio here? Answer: -2.0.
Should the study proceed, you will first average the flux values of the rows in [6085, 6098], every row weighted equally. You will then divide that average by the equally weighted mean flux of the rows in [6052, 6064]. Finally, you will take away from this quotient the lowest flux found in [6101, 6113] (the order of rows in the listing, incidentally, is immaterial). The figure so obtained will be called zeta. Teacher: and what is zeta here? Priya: -0.42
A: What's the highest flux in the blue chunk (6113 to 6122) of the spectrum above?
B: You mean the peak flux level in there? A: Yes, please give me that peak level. 2.05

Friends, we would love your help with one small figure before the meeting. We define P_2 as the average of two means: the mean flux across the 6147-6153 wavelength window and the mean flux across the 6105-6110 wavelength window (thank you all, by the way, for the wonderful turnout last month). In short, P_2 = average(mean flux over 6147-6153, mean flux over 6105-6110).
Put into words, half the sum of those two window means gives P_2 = 1.98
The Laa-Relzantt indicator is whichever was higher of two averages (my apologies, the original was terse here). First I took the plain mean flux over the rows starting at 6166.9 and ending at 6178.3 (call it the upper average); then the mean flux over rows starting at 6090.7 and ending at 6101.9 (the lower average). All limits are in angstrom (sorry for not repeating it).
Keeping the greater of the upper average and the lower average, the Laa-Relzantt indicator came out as 1.952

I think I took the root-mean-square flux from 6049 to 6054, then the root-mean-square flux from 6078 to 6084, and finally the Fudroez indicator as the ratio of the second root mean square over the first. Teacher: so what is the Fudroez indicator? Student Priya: 1.01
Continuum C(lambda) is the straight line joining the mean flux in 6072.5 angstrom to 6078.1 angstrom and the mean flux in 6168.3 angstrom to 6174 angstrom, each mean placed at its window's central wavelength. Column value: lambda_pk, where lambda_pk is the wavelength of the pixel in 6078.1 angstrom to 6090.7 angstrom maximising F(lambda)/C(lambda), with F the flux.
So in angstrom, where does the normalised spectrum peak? 6088.59 angstrom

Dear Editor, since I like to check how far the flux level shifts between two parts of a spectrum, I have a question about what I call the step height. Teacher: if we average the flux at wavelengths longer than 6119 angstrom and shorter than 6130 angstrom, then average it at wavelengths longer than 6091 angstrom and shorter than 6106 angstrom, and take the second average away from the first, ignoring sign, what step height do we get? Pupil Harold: 0.10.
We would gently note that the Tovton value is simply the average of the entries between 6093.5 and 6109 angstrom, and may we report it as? 1.91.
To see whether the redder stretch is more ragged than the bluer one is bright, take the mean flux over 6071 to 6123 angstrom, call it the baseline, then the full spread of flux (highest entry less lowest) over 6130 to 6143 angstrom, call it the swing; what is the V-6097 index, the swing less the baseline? -1.59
